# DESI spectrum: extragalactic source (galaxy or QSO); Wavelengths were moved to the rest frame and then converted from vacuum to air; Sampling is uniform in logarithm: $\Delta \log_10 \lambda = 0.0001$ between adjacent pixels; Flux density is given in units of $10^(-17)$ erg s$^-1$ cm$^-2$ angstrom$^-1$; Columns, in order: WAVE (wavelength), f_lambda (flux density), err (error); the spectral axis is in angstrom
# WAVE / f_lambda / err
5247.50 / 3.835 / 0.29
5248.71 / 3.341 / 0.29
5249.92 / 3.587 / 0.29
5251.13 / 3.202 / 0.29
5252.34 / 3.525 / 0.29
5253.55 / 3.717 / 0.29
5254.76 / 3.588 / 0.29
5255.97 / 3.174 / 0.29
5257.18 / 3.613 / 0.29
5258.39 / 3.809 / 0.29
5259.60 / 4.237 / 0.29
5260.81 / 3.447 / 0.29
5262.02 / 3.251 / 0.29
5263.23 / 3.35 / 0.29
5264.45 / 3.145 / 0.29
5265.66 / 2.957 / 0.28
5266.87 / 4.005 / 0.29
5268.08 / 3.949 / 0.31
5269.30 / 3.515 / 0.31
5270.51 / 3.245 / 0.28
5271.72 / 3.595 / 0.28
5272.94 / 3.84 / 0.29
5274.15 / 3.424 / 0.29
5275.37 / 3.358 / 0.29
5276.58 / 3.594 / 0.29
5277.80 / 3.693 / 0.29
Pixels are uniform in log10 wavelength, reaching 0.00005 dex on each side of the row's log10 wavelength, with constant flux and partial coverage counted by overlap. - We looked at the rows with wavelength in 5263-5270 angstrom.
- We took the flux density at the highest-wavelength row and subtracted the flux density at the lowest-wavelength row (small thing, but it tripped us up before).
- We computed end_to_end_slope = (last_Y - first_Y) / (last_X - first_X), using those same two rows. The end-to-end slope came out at 0.03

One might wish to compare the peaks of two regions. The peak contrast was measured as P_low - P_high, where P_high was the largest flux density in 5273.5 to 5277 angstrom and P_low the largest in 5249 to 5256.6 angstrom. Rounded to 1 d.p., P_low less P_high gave 0.1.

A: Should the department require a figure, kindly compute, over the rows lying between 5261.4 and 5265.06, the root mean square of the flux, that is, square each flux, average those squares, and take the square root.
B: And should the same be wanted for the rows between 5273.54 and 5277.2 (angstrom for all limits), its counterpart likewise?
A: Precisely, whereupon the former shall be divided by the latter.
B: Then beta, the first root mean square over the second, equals 0.94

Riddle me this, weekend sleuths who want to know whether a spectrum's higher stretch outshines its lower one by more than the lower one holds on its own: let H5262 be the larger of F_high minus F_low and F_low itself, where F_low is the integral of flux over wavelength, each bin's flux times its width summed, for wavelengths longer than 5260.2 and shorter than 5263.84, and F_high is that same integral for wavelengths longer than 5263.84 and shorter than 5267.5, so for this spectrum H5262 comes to 12.2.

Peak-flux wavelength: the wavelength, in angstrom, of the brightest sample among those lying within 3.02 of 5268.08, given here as 5266.87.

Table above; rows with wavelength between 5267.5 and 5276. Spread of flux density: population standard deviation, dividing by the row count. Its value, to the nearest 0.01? 0.24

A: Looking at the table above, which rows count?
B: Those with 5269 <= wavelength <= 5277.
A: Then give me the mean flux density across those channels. 3.51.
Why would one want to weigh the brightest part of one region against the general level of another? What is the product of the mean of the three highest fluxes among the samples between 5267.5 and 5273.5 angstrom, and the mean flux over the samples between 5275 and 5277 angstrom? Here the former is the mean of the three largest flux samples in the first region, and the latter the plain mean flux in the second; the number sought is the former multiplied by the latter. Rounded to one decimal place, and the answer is 13.2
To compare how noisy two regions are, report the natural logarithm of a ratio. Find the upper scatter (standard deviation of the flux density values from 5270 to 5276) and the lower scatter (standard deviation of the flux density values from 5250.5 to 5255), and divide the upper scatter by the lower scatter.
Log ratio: 0.1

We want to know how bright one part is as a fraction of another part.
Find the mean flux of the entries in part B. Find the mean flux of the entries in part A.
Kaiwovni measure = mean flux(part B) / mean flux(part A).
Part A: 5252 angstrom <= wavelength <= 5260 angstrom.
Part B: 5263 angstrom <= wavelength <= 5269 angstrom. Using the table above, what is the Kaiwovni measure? 0.95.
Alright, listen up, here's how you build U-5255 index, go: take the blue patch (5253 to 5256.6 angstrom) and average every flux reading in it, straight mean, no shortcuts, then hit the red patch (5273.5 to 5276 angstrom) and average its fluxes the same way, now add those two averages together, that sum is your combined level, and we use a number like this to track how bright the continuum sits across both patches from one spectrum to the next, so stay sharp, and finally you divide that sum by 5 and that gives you 1.38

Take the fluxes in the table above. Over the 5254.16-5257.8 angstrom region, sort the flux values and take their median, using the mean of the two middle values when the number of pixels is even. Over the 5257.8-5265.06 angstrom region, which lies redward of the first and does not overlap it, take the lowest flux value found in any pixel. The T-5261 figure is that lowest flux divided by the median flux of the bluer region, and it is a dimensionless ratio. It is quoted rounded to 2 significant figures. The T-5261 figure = 0.88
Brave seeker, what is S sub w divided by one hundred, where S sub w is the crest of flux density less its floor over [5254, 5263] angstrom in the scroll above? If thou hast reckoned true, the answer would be 0.0106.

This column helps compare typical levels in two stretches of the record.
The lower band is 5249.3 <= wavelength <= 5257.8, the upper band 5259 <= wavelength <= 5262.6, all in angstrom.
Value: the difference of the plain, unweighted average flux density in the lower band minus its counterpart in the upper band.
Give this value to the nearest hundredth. -0.16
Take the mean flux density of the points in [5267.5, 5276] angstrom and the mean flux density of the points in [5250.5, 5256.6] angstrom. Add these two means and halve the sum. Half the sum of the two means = 3.50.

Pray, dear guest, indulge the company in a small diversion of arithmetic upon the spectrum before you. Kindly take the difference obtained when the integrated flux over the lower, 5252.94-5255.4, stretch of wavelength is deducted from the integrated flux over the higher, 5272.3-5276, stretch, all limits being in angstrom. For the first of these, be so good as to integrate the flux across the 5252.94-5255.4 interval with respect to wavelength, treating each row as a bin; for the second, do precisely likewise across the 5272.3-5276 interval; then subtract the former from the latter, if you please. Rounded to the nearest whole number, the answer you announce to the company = 4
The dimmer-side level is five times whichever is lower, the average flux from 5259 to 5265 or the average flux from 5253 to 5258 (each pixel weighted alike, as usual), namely 17.43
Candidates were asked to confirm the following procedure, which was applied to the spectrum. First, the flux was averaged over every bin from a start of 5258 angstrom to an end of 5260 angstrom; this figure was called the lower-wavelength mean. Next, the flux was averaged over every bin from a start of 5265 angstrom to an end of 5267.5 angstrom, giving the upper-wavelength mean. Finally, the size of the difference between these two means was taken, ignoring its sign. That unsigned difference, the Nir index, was 0.54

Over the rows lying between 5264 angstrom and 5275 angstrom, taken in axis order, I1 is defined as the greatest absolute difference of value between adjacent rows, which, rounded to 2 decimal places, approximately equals 1.05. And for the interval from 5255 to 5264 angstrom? 0.79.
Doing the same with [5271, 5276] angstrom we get 0.42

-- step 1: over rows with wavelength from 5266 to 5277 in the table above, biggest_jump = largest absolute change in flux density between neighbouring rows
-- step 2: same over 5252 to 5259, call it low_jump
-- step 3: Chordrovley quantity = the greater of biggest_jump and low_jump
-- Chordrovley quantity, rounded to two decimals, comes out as 0.44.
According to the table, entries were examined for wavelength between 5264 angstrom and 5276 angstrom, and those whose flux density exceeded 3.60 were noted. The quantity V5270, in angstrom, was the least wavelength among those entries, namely 5266.87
